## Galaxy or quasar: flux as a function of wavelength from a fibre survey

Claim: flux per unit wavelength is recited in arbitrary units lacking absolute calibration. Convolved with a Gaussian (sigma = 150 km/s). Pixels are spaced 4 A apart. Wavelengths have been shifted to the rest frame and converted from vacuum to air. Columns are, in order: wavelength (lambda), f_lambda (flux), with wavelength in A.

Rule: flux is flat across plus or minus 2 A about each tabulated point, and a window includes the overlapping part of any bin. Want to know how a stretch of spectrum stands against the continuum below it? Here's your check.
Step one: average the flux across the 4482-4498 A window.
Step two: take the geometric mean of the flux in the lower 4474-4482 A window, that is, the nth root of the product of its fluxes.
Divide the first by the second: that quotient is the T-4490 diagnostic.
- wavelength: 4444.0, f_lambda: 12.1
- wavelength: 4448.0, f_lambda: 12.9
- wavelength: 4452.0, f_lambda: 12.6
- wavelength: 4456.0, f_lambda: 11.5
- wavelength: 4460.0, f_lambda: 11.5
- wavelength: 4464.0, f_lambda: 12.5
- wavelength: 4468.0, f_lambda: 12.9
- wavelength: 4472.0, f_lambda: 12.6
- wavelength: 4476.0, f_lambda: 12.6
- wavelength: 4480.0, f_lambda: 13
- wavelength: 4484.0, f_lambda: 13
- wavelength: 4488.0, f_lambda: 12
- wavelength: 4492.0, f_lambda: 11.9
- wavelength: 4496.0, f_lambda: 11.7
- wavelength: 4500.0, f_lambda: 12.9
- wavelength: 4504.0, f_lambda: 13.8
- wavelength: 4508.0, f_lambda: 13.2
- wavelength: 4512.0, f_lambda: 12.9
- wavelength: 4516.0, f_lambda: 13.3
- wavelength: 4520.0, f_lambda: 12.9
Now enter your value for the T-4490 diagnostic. 0.949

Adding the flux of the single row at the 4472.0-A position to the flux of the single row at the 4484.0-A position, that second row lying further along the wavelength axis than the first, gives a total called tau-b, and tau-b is 25.6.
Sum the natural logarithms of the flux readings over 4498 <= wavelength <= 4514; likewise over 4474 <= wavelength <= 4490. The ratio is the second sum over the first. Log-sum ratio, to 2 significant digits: 0.98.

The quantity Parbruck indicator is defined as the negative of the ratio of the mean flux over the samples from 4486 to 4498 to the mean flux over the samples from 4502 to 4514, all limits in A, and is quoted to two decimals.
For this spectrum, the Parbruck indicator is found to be -0.89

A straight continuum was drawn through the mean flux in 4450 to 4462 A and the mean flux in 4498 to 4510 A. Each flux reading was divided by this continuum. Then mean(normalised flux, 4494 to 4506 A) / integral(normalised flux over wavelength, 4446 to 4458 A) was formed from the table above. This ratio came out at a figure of 0.0770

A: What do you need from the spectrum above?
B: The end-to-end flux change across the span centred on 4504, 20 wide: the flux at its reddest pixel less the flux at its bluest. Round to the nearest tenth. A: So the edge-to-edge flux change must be 1.2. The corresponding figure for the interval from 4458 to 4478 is 1.1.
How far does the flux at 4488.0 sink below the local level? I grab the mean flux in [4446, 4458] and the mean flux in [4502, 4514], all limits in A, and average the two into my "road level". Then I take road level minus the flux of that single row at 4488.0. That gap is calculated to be 0.82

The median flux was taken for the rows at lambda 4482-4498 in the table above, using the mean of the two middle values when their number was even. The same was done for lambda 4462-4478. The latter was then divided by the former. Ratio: 1.05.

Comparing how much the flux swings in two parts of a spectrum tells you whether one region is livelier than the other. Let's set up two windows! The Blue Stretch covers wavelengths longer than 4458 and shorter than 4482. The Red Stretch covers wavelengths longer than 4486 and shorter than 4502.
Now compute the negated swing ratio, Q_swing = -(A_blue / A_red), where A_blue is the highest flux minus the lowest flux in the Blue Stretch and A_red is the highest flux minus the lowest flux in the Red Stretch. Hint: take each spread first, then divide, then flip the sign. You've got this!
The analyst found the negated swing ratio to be -1.25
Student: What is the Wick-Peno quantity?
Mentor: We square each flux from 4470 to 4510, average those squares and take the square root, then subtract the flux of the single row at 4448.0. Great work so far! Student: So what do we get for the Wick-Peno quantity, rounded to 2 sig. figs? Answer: -0.21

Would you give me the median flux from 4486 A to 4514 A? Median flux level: 12.9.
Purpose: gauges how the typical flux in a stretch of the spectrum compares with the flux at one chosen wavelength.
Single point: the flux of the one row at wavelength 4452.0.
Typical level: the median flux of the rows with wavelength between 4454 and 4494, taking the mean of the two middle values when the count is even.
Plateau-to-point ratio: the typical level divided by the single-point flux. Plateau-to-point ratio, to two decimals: 1.00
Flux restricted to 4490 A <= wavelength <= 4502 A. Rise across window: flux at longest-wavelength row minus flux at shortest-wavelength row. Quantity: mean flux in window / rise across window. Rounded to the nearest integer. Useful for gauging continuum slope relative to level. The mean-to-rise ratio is 12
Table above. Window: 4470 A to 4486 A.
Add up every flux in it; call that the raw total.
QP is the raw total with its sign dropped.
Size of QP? 51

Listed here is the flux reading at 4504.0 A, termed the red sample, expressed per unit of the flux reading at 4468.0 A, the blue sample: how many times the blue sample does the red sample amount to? 1.07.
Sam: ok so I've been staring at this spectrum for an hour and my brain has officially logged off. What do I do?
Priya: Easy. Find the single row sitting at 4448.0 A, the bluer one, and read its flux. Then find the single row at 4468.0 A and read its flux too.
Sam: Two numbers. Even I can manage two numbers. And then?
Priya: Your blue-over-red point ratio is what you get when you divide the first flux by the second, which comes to 1.00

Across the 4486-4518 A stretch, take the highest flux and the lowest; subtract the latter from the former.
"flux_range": 2.1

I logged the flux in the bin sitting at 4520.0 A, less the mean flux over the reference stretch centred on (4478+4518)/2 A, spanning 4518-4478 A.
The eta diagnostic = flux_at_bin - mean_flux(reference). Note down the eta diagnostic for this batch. 0.13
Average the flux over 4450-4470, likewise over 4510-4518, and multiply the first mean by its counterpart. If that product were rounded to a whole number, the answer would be 160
